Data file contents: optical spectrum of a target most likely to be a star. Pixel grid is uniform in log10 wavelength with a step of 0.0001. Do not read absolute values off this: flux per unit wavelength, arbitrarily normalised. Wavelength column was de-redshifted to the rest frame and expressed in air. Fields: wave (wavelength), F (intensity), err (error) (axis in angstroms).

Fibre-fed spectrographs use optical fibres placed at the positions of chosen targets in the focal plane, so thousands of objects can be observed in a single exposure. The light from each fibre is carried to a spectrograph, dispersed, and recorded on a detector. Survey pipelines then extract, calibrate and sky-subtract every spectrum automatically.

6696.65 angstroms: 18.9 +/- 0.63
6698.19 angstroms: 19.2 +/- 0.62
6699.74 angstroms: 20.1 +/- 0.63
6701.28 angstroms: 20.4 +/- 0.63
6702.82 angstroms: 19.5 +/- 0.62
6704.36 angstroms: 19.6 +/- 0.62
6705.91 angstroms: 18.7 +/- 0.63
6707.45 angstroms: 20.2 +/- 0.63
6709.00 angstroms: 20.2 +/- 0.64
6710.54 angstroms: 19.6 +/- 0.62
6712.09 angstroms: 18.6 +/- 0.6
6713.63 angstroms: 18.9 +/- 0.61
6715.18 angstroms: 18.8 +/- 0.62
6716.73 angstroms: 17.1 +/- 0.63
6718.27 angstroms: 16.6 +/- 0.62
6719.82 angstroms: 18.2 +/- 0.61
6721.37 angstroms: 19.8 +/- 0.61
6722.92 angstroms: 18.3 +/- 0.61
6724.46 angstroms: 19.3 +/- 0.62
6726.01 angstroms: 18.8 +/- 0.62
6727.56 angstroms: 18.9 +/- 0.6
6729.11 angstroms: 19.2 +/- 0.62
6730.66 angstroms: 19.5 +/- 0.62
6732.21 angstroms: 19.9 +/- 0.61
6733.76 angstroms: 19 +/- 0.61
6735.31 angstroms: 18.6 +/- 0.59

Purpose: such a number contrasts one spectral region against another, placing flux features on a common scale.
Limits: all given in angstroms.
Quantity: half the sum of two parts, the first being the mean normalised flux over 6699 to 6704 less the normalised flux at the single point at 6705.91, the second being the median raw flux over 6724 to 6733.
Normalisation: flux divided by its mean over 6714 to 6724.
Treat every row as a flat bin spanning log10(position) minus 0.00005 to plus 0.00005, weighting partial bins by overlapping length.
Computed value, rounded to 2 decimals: 9.66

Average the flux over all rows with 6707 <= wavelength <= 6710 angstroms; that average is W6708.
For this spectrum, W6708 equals 20.2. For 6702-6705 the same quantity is 19.6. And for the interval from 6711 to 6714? 18.8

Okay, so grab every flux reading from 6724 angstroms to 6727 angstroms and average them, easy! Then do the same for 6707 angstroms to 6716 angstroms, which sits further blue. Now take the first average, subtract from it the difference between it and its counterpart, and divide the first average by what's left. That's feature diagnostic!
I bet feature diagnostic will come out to 0.983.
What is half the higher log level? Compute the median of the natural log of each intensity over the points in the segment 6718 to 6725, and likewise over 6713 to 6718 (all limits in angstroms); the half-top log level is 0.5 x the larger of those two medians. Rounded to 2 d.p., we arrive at 1.47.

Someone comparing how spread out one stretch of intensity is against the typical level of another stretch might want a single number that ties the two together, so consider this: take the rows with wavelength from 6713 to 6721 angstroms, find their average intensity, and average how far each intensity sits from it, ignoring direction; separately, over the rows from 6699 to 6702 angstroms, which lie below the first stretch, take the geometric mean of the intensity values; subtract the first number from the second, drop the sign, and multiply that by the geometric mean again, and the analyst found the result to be 393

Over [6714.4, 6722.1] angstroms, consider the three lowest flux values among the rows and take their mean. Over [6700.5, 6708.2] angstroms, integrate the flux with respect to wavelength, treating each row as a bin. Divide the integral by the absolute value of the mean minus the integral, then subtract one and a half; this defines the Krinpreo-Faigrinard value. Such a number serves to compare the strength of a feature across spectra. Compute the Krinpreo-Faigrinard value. -0.371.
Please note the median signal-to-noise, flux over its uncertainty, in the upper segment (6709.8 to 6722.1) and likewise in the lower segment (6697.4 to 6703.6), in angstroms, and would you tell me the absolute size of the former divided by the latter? 0.97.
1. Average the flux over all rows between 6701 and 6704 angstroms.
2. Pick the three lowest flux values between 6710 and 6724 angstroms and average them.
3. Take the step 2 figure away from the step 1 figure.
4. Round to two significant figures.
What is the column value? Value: 2.6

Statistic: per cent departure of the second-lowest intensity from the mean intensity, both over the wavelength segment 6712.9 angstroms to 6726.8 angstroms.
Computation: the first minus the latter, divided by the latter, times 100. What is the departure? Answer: -7.2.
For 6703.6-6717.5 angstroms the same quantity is -2.5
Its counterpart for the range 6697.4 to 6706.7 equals -2.0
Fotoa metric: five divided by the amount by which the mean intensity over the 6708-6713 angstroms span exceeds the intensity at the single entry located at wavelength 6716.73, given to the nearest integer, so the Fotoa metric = 2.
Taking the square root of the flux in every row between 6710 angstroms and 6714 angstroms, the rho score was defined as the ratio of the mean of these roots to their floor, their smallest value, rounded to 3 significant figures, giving 1.01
